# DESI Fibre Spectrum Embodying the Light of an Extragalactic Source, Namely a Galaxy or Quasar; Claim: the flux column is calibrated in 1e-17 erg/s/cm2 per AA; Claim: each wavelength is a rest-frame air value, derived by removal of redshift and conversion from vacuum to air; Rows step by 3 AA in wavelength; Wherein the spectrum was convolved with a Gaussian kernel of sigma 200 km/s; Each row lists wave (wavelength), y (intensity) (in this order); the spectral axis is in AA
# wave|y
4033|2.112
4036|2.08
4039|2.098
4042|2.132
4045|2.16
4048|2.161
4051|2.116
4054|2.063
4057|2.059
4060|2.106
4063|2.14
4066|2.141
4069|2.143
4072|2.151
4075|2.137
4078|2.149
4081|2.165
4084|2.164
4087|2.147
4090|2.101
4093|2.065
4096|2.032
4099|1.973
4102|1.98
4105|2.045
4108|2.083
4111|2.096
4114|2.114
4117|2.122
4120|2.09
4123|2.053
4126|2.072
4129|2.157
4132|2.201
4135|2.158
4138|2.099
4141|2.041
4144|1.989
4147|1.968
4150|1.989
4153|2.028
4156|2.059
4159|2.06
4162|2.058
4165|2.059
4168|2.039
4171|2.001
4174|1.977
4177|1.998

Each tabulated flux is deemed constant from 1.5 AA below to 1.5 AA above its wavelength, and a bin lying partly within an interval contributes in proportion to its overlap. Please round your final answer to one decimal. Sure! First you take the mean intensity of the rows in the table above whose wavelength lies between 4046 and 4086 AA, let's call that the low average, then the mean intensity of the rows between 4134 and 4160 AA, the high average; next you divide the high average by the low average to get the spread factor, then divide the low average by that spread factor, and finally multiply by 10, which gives 22.2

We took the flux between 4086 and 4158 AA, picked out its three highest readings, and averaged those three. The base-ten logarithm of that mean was 0.337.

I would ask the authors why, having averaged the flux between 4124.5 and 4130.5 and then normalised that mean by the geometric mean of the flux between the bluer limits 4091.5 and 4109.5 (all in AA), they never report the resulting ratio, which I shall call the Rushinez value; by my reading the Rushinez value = 1.04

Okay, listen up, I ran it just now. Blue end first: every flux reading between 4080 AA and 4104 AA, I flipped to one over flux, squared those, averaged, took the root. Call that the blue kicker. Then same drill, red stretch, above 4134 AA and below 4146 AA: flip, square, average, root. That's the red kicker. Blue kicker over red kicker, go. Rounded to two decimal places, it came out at 1.00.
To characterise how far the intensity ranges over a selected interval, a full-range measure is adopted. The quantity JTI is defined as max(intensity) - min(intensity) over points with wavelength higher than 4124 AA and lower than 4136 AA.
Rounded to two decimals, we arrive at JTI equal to 0.13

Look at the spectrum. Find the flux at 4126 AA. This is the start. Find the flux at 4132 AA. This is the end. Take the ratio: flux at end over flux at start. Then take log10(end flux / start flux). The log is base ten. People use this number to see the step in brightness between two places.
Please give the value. 0.026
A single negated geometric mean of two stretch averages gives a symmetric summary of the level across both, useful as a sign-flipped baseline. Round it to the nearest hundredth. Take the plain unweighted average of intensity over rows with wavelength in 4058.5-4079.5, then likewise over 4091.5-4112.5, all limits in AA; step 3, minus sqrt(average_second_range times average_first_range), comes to -2.09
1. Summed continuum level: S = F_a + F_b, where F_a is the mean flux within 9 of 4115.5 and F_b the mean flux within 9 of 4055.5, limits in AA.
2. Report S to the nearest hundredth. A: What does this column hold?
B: 4.20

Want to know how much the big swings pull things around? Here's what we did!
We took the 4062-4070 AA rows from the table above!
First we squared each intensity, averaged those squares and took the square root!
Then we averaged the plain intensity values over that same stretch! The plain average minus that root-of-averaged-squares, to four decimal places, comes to 0.0000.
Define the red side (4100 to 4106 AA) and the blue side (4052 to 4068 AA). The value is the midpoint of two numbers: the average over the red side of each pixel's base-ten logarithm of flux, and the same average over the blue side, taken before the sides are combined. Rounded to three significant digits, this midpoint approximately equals 0.313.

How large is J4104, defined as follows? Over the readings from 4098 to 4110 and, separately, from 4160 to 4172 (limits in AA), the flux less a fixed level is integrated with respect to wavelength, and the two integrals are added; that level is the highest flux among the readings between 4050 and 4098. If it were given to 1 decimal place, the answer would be -3.2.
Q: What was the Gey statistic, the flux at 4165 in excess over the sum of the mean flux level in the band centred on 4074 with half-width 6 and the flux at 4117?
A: -2.21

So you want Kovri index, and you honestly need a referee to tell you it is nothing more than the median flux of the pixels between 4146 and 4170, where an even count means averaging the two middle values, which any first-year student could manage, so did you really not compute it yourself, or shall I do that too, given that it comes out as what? 2.05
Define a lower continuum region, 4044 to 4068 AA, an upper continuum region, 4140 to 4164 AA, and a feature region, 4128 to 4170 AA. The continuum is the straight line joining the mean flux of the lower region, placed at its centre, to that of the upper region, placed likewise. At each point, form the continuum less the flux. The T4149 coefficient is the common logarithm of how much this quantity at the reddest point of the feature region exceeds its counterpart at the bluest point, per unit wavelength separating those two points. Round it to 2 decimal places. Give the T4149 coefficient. -2.69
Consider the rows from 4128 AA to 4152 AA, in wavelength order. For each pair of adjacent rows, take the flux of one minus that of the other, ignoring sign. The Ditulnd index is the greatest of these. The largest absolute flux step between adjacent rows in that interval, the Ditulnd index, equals 0.06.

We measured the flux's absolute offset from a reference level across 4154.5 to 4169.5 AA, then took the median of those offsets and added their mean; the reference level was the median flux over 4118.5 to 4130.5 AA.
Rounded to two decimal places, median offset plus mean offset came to 0.05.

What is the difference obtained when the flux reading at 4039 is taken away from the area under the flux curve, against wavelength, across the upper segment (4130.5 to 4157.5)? 53.5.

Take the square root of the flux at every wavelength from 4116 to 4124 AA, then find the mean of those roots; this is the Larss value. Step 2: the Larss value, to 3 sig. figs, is 1.45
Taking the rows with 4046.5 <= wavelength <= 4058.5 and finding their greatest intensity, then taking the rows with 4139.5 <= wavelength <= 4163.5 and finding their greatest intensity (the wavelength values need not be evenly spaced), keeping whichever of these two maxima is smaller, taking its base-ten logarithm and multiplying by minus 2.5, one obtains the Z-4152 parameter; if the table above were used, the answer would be -0.785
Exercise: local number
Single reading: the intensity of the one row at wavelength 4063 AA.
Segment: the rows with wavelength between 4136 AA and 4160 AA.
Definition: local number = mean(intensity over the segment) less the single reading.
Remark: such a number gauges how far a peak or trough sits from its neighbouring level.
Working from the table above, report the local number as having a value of -0.11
